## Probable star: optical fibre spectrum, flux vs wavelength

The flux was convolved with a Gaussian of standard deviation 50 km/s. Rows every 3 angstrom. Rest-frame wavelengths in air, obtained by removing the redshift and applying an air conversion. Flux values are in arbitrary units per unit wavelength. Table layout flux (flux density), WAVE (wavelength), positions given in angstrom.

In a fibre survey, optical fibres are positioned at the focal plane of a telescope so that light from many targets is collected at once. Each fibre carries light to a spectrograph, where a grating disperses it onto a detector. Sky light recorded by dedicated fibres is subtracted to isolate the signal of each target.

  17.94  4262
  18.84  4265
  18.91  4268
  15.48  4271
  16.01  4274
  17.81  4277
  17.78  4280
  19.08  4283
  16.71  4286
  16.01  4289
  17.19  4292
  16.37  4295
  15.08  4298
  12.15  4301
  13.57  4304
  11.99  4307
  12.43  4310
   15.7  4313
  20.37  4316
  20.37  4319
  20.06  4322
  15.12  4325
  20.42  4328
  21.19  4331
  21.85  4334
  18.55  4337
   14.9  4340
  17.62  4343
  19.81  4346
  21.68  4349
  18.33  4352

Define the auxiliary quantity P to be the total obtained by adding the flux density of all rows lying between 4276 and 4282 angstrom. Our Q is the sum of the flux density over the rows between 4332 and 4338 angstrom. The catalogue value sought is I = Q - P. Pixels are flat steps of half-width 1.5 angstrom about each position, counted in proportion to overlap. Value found 5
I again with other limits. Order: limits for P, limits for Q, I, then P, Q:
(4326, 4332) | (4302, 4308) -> -16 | 42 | 26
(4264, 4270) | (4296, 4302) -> -11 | 38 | 27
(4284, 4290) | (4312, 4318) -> 3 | 33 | 36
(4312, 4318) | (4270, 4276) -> -5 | 36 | 31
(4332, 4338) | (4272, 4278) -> -7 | 40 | 34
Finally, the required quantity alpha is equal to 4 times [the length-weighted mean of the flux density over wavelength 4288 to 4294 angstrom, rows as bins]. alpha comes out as 67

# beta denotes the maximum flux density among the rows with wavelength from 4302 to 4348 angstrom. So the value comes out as 21.85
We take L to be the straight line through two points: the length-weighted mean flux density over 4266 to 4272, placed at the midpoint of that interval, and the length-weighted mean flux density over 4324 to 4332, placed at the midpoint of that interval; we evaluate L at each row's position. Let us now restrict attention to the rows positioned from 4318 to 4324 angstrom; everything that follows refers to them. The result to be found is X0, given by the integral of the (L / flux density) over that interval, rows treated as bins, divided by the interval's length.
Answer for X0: 0.96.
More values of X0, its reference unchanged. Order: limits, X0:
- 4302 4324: 1.20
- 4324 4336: 0.98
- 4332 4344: 1.07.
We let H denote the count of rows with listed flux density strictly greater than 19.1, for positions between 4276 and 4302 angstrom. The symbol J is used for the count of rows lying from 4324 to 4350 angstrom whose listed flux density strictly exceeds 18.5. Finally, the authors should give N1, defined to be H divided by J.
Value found 0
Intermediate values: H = 0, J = 6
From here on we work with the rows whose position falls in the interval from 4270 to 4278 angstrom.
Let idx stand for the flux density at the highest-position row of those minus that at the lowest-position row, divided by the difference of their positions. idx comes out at 0.4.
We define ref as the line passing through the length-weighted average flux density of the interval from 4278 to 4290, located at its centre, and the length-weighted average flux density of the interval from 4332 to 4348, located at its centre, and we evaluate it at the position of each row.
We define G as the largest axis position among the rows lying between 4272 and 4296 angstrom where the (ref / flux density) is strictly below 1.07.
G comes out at 4292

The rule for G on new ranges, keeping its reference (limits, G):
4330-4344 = 4343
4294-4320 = 4319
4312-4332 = 4331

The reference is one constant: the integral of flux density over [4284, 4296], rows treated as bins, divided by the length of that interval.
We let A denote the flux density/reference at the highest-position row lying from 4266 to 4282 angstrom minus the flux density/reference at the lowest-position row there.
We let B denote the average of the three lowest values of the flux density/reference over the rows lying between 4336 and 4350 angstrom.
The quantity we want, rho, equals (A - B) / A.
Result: 16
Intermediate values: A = -0.1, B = 1.02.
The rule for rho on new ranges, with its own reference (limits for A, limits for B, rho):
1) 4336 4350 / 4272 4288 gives -4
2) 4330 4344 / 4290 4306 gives 5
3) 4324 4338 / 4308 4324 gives -4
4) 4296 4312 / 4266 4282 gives 7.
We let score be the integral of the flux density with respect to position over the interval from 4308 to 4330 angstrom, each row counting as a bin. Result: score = 390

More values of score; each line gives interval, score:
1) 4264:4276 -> 207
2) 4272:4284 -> 210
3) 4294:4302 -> 117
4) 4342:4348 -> 114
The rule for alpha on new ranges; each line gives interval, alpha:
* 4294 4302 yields 58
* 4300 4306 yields 51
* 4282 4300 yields 66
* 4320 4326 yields 72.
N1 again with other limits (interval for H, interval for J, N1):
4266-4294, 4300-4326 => 0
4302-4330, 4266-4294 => 2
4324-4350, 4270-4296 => 5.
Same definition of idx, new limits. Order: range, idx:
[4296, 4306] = -0.3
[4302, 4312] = -0.2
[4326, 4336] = 0.2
